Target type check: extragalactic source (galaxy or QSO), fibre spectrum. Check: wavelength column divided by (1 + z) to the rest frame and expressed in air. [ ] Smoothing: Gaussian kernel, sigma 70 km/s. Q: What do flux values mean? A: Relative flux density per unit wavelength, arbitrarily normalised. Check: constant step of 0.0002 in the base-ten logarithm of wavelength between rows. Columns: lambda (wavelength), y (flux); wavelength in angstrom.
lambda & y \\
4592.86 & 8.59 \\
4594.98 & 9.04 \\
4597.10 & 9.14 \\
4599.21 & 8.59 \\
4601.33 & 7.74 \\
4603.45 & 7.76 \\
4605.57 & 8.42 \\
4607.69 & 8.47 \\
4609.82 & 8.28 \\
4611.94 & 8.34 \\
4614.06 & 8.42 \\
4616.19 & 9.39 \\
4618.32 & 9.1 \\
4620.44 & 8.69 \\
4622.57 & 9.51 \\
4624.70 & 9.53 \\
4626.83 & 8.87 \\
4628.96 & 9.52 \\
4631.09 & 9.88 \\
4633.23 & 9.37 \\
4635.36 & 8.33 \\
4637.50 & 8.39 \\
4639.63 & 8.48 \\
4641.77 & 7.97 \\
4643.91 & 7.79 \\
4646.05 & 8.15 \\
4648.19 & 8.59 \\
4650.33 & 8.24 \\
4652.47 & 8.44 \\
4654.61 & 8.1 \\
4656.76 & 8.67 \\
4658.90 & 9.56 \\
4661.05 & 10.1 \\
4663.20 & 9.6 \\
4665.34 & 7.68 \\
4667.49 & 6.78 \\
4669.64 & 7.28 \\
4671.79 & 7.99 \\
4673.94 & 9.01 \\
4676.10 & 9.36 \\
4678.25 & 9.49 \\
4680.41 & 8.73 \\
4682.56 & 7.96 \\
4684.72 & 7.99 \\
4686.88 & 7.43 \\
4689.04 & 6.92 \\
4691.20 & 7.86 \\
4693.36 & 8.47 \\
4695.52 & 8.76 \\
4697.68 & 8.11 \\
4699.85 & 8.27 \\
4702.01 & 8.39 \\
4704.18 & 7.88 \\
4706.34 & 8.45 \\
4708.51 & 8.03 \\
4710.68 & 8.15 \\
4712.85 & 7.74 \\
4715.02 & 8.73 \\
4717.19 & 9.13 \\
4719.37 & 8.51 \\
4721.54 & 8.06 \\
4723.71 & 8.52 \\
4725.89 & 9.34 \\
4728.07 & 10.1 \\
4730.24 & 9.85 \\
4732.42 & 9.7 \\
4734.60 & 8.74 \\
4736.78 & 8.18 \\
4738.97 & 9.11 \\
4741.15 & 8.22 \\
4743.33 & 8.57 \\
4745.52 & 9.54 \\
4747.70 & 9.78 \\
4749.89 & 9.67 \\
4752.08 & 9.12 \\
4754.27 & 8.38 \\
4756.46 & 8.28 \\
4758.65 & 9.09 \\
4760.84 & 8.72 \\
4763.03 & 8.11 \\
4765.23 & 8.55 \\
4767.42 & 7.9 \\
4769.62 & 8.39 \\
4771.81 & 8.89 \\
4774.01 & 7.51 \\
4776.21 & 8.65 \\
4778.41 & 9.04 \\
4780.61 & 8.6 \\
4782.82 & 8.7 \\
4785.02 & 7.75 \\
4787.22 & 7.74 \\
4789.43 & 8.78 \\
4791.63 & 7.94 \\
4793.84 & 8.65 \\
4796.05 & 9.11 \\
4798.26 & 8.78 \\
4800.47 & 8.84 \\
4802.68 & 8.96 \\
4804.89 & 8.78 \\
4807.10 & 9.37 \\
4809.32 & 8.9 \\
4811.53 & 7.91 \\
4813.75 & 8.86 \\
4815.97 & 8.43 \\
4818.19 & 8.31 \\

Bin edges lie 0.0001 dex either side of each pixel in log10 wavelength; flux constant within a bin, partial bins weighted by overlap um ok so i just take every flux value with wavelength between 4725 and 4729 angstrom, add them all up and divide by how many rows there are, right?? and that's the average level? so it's 9.72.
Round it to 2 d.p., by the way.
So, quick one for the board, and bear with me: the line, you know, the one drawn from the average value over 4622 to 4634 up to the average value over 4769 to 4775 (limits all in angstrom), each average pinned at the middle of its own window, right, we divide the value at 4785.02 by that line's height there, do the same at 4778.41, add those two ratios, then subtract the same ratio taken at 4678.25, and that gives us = 1.00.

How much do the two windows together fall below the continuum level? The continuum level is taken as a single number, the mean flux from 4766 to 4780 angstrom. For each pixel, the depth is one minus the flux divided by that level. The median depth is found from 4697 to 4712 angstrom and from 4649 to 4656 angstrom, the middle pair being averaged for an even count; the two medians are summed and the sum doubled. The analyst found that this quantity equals 0.10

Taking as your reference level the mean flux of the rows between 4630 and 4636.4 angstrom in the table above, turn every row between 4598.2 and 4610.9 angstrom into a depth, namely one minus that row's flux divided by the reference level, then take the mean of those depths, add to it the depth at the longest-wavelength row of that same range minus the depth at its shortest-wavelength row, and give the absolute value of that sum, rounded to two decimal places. 0.14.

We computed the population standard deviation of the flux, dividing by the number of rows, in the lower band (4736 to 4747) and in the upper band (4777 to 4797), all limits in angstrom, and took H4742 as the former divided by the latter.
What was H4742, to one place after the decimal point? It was 1.1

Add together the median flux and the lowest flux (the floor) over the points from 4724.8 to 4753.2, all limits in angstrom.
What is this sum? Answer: 17.5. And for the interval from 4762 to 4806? 16.2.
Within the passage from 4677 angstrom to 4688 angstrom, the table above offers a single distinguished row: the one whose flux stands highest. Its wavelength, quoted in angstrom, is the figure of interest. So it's 4678.25 angstrom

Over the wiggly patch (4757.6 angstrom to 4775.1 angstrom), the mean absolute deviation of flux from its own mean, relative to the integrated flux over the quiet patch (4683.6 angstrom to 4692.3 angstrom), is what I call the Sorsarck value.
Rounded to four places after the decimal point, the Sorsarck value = 0.0064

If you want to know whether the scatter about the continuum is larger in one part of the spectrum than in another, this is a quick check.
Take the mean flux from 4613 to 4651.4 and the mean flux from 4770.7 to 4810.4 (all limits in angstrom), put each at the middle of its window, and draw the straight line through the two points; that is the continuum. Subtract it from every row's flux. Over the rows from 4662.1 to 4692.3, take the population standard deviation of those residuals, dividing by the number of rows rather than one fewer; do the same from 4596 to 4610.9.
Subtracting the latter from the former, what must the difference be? 0.45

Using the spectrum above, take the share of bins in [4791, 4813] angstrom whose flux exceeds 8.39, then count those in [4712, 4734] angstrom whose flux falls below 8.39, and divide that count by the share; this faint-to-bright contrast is 2.5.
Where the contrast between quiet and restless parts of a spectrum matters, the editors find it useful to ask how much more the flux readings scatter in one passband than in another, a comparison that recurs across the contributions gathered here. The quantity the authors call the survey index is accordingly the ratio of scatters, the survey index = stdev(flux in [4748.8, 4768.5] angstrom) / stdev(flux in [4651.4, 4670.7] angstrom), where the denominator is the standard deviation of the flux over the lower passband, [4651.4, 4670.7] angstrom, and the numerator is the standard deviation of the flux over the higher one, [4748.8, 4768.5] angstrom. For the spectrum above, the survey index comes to 0.50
